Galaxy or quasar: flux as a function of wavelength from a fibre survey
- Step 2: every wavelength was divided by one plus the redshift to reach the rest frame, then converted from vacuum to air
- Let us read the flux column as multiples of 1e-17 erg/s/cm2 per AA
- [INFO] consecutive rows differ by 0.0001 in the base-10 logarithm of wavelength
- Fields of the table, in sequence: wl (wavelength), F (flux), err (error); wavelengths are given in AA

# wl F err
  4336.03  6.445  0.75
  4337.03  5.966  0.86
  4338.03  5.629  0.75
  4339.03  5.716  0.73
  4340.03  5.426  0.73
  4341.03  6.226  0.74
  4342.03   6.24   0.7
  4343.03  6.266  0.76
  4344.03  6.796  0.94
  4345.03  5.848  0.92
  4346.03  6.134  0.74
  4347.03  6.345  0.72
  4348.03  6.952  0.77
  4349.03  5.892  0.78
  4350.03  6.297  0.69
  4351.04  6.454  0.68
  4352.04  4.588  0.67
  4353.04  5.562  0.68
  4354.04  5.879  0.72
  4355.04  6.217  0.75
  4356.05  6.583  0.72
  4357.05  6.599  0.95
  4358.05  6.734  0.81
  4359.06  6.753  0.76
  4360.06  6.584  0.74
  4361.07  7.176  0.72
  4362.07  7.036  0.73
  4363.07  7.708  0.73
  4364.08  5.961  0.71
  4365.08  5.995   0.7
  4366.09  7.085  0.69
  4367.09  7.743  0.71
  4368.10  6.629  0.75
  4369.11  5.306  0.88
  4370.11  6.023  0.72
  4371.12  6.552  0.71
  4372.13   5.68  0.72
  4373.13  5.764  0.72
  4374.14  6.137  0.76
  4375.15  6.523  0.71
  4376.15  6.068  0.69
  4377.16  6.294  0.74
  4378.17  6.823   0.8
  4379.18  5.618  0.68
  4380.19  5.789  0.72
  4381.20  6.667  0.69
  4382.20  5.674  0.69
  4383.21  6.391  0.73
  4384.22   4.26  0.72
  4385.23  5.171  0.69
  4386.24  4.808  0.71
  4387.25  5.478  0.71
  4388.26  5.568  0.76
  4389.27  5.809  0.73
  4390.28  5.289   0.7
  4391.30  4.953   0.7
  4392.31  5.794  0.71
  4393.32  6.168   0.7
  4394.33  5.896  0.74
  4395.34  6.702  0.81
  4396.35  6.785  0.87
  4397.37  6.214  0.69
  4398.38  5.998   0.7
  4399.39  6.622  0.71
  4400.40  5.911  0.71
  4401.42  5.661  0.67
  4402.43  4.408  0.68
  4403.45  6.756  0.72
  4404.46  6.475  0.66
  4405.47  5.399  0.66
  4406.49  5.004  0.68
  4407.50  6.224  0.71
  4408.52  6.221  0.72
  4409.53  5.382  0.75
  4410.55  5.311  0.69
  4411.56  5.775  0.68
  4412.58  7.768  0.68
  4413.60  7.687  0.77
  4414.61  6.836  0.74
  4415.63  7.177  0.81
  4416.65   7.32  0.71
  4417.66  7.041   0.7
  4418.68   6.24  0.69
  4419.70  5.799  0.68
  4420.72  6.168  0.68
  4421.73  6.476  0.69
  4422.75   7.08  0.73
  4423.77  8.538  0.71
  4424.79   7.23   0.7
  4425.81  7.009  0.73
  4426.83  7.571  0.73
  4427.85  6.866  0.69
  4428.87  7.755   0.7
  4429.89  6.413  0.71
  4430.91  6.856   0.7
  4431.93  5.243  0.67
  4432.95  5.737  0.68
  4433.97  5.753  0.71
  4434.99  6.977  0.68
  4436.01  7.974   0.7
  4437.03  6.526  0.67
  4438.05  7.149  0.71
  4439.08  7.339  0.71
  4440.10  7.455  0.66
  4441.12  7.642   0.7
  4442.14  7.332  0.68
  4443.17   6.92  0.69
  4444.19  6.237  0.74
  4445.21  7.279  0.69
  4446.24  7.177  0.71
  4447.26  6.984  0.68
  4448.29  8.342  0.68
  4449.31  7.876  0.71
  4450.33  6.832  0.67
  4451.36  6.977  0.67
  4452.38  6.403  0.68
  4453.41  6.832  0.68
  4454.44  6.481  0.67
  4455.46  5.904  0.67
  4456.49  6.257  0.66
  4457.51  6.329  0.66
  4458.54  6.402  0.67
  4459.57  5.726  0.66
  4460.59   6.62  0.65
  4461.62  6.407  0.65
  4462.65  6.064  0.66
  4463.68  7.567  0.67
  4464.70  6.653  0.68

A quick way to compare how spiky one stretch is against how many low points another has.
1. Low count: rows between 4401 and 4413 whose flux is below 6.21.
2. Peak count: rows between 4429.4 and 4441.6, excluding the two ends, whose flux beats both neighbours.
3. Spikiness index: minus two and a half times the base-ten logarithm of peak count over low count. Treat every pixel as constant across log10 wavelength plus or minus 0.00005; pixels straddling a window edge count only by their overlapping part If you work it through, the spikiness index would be 1.4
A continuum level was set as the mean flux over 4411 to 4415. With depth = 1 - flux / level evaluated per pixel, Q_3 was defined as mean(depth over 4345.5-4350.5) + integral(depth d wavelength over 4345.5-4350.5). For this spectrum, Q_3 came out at 0.59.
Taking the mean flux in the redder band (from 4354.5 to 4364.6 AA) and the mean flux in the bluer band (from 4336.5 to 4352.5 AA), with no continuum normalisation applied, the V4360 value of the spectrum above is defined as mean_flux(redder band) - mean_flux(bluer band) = 0.7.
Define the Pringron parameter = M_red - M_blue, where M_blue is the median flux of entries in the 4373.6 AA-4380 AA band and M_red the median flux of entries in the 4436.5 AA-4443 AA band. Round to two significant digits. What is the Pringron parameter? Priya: 1.1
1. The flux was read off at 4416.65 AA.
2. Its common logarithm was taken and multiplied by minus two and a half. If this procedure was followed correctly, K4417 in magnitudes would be -2.16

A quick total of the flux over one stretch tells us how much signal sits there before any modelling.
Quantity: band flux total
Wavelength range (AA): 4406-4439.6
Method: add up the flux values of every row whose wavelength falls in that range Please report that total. 220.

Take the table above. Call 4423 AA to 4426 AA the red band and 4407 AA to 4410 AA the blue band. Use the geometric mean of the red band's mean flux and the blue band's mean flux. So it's 6.72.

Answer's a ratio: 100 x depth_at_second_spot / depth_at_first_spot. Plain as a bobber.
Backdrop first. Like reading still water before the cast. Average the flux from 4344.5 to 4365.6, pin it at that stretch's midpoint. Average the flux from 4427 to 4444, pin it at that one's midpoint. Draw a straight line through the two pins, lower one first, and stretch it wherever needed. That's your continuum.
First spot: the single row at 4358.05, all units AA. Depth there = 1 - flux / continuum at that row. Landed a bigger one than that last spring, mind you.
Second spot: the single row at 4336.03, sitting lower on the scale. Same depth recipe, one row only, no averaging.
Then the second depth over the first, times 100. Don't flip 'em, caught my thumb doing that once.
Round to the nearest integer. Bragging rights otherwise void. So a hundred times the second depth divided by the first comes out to 62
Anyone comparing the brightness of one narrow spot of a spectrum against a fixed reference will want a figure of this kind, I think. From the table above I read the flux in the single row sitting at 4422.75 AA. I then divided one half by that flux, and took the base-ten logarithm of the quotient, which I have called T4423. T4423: -1.15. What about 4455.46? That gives -1.07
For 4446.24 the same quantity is -1.16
